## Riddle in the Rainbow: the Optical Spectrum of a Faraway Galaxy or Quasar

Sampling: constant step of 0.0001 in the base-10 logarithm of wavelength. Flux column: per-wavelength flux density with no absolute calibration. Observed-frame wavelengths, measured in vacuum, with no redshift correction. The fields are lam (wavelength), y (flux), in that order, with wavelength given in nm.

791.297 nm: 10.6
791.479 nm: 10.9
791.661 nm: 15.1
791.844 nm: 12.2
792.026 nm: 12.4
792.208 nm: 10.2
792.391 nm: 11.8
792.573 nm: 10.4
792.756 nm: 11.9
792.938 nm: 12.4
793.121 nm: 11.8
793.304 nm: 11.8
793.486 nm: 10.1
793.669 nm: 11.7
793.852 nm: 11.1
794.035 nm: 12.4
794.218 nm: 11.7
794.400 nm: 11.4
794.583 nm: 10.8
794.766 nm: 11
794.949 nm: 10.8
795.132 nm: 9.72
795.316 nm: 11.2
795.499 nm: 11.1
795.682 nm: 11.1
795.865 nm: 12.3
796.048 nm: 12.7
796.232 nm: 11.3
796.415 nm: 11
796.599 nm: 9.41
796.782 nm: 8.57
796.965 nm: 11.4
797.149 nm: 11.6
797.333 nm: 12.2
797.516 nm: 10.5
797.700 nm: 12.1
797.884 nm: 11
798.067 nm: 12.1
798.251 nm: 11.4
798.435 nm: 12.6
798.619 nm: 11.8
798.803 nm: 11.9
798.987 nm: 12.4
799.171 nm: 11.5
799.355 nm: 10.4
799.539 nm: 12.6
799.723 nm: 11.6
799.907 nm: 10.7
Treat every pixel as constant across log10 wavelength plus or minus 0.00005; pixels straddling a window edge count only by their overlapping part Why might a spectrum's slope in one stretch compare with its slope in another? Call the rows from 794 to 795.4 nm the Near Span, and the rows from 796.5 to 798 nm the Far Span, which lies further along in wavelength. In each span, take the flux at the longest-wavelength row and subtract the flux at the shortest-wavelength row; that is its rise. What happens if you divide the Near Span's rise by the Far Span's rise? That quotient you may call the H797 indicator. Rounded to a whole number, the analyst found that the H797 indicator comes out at -1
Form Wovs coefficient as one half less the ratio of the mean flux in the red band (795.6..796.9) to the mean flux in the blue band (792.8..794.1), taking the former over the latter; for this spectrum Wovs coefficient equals -0.44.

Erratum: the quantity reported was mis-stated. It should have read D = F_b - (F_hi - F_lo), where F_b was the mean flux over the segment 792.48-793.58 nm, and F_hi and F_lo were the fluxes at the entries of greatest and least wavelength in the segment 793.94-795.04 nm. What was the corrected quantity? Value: 13.0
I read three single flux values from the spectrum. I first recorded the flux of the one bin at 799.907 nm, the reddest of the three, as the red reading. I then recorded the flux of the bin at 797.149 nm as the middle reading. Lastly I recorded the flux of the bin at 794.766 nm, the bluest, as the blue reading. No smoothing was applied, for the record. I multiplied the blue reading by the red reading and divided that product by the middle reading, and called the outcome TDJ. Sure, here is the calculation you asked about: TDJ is 10.1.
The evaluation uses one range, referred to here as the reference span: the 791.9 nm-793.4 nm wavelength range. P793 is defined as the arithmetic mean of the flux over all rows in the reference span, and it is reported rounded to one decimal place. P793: 11.6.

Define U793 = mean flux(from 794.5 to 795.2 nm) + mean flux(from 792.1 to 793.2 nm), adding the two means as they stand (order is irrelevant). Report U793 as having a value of 22.0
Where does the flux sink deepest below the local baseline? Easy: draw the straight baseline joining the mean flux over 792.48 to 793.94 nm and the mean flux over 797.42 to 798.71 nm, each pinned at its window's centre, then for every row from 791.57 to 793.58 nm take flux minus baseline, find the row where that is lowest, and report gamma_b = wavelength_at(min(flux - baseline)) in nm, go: 793.486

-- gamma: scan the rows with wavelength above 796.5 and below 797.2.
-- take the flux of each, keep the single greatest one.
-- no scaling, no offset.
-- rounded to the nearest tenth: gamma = 11.6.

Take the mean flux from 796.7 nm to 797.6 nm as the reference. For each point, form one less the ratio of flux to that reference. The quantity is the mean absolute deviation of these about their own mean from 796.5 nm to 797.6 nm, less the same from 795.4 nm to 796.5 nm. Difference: 0.05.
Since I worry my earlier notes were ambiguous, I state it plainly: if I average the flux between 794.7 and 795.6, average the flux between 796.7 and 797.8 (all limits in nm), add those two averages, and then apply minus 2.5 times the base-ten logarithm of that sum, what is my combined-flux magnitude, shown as -3.35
